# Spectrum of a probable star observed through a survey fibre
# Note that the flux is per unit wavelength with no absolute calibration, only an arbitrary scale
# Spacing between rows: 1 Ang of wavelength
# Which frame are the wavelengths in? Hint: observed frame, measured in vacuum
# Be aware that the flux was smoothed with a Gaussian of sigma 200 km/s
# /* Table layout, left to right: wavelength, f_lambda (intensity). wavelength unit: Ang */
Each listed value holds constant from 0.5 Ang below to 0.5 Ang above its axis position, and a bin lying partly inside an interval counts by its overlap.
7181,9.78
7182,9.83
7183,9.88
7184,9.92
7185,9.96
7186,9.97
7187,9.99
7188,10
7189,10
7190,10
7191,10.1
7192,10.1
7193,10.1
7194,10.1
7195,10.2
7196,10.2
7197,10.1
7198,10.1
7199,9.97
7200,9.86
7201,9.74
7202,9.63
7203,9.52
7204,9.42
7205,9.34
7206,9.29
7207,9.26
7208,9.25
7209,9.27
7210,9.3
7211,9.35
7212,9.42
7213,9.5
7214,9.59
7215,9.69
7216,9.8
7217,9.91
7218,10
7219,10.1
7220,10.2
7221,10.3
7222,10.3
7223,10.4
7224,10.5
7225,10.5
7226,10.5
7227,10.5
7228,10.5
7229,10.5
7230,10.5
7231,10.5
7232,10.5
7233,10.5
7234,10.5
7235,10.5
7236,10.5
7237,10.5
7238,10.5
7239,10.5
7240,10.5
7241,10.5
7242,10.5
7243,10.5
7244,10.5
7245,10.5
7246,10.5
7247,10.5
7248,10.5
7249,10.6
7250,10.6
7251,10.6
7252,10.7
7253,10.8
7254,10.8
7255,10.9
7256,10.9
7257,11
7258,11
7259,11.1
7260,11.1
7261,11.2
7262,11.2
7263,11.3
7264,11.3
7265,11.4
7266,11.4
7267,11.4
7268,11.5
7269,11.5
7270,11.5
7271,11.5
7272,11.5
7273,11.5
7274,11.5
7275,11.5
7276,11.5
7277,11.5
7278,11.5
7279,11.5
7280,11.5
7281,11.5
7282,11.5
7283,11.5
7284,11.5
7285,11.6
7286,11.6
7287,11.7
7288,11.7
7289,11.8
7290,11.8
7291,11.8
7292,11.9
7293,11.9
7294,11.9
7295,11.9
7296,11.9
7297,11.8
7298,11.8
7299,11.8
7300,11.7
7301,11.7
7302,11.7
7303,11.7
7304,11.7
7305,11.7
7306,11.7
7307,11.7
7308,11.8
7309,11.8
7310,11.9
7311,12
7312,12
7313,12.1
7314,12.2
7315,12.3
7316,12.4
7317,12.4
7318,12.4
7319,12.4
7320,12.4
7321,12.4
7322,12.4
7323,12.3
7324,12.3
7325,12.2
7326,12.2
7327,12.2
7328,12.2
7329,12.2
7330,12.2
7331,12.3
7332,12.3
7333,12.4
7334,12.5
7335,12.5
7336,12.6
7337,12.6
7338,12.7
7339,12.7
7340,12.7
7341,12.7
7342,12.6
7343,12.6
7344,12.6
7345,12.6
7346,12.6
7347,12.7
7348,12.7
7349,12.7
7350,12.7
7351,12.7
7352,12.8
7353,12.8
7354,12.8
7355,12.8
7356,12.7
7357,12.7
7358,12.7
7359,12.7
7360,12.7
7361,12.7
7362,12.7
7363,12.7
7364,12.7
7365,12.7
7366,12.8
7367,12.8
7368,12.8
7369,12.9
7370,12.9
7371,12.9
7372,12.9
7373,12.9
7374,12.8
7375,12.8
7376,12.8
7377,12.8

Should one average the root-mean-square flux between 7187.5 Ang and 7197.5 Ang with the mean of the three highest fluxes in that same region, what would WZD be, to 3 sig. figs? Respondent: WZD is 10.1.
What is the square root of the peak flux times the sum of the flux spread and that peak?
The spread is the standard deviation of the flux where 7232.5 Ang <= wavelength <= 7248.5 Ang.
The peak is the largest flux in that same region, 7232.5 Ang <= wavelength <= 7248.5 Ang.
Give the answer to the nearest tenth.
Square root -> 10.5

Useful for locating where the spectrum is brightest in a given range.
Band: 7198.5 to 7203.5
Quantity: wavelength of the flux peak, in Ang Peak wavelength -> 7199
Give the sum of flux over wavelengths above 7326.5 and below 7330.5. 48.8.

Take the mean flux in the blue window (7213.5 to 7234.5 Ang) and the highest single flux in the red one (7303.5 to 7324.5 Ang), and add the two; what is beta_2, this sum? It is 22.7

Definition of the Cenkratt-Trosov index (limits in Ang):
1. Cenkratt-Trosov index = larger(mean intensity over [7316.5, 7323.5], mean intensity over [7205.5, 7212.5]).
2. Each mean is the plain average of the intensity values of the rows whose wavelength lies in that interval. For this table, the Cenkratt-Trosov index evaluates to 12.4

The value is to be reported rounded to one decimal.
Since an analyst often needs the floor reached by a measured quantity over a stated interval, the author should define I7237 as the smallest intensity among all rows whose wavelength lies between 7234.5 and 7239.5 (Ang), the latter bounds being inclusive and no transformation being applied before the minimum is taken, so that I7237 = 10.5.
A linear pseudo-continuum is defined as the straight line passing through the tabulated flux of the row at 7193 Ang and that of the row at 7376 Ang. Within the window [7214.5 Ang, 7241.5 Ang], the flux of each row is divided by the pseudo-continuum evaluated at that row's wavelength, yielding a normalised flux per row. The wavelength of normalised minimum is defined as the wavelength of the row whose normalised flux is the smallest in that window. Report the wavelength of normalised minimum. 7215 Ang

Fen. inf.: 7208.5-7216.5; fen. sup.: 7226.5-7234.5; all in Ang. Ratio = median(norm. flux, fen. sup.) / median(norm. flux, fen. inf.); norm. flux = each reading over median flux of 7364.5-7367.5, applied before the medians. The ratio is 1.11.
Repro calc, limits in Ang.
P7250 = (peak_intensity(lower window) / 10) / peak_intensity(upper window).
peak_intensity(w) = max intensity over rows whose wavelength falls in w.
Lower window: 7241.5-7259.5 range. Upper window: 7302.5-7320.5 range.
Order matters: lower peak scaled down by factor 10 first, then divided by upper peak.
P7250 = 0.0895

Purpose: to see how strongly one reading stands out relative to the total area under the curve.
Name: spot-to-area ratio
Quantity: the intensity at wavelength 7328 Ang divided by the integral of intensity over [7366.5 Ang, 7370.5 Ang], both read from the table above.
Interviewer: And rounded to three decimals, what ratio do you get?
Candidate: 0.237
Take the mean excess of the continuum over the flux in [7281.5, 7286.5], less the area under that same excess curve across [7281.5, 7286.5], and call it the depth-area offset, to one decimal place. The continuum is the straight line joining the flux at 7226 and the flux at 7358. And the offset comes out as 0.3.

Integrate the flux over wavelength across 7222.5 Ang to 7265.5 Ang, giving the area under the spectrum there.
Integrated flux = 459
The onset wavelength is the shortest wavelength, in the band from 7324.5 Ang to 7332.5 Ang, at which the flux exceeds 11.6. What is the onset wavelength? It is 7325 Ang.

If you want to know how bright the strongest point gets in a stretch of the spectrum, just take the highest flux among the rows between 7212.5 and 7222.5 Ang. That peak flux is 10.3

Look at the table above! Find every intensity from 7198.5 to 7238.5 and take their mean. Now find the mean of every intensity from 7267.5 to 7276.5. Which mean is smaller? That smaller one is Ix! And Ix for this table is 10.0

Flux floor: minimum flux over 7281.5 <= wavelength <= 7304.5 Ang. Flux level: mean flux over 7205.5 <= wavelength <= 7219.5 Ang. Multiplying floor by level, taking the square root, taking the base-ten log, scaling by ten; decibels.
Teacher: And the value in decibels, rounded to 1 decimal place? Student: 10.2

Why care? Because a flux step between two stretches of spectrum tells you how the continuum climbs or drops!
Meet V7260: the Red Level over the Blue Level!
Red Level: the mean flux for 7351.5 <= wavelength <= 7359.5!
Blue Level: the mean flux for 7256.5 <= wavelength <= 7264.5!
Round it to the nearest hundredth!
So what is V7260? 1.14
